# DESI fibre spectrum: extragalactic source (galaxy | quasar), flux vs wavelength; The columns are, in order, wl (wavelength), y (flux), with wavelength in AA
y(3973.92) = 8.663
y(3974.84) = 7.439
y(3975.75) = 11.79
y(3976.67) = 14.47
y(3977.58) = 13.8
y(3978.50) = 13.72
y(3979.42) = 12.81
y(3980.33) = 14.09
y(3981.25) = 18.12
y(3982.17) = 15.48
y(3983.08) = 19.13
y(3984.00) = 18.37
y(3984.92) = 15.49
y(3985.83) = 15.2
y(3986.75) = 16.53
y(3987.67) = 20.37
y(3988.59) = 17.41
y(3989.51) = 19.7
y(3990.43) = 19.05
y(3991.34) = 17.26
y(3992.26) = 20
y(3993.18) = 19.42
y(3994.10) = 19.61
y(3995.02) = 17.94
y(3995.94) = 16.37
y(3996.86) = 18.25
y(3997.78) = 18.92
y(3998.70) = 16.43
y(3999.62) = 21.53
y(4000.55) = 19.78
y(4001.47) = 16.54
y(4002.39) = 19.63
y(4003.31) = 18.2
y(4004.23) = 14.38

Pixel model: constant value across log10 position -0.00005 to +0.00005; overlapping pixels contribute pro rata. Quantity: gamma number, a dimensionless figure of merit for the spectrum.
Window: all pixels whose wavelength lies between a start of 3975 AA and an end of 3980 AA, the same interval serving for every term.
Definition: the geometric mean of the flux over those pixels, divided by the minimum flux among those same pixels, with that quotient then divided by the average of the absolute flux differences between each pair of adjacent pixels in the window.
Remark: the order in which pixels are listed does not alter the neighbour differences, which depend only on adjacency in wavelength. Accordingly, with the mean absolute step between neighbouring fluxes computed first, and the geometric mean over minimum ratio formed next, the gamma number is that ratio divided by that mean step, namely 1.04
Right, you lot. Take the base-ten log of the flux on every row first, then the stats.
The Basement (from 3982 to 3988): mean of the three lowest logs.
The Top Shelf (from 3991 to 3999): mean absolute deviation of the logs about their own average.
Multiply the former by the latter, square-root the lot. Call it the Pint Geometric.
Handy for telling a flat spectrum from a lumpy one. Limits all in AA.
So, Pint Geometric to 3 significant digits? 0.178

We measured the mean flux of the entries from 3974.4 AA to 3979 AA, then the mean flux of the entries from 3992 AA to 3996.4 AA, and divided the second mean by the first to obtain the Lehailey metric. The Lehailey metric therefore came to 1.52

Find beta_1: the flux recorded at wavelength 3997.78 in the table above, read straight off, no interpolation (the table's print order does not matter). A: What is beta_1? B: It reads 18.92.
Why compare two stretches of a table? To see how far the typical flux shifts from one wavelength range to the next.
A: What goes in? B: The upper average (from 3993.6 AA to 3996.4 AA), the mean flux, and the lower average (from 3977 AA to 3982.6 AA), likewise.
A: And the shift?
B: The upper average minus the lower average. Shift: 3.3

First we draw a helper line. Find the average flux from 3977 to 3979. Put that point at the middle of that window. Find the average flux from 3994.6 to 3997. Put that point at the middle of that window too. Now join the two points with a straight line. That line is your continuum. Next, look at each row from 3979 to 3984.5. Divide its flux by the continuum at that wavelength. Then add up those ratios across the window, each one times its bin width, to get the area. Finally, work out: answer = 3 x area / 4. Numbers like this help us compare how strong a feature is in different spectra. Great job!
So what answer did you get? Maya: 4.63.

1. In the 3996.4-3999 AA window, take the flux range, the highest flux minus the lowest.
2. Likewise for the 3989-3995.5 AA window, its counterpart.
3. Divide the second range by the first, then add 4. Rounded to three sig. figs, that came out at 5.10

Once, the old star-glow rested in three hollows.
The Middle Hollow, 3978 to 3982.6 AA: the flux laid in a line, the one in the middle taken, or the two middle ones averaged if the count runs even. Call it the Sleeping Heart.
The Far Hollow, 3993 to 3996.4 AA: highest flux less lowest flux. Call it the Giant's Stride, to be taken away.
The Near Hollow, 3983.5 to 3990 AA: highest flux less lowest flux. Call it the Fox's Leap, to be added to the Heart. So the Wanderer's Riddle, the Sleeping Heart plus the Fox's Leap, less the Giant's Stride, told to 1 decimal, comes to 16.0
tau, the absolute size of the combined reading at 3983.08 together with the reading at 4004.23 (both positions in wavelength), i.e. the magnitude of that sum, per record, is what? 34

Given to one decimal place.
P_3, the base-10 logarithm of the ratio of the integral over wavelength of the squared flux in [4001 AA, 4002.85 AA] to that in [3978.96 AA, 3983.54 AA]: -0.3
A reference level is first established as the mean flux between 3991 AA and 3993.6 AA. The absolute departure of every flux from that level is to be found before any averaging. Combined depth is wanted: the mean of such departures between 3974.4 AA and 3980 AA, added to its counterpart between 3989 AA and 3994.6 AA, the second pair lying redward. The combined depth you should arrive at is 7.4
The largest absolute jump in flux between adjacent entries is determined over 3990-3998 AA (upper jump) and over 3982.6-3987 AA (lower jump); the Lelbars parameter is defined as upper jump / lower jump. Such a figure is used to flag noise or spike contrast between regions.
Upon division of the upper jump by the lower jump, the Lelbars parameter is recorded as 1.0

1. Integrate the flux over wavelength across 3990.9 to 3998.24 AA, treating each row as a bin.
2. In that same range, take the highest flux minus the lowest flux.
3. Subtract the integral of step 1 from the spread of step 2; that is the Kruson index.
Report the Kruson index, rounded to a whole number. -132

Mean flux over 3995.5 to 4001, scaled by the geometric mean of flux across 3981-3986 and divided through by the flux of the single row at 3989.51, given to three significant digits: 15.9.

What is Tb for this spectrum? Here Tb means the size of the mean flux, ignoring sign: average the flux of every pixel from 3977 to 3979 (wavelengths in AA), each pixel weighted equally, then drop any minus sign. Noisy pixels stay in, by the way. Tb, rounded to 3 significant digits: 13.8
